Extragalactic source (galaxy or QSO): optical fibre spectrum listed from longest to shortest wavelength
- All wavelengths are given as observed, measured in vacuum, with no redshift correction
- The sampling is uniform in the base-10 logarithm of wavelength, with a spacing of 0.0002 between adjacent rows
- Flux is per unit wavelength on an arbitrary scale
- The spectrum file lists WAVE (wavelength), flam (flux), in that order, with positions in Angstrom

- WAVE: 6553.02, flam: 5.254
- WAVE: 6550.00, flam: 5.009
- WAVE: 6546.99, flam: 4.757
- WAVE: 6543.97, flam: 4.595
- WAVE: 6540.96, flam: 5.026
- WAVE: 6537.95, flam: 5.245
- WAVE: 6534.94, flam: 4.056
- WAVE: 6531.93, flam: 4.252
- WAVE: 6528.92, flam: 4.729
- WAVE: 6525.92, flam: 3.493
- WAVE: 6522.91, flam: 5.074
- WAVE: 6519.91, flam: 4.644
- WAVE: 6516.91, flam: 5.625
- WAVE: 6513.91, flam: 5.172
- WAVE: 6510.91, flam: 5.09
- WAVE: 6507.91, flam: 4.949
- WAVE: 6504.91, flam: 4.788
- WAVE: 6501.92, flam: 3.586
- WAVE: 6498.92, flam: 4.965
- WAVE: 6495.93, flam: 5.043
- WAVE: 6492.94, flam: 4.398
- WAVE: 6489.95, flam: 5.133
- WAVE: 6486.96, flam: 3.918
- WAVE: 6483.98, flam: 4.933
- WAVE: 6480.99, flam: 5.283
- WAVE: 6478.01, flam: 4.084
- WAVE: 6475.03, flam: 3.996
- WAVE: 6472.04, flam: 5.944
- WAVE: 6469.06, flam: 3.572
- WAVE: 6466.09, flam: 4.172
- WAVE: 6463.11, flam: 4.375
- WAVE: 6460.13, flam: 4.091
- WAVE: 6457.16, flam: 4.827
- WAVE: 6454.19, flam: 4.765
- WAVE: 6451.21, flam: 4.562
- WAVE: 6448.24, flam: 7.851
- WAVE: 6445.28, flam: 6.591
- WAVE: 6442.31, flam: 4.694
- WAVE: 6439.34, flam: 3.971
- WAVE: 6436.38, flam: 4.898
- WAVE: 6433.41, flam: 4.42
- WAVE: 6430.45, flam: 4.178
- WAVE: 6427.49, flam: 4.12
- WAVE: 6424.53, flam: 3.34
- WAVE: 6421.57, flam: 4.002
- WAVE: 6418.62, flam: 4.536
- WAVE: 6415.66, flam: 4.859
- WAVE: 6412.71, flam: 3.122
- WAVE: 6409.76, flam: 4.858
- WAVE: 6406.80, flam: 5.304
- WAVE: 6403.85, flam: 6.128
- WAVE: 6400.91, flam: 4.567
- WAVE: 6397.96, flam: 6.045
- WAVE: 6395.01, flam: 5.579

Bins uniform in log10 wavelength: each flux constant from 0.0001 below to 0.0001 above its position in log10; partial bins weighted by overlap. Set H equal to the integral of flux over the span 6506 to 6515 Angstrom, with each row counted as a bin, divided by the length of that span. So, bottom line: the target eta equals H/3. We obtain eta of 1.68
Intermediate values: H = 5.0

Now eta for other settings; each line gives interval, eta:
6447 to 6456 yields 1.88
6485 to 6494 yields 1.50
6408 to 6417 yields 1.43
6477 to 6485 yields 1.60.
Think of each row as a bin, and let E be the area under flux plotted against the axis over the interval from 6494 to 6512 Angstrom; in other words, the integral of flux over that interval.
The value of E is 85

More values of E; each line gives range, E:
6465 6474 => 41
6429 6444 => 67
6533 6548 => 71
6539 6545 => 29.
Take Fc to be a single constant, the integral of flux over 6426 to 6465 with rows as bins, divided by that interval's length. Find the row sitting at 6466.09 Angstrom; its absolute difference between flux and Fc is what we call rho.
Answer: 0.7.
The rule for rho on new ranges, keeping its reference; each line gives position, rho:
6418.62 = 0.3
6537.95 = 0.4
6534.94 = 0.8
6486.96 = 0.9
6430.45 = 0.7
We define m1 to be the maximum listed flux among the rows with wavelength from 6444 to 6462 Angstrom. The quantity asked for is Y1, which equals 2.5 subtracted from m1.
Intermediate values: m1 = 7.851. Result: 5.4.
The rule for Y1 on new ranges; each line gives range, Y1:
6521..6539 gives 2.7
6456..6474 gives 3.4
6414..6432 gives 2.4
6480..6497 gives 2.8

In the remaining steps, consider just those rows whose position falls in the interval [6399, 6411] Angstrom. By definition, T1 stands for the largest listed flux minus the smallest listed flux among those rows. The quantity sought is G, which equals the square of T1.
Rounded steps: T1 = 1.6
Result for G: 2.4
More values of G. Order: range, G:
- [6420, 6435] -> 1.2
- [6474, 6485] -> 1.7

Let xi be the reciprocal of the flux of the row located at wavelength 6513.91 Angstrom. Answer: 0.193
